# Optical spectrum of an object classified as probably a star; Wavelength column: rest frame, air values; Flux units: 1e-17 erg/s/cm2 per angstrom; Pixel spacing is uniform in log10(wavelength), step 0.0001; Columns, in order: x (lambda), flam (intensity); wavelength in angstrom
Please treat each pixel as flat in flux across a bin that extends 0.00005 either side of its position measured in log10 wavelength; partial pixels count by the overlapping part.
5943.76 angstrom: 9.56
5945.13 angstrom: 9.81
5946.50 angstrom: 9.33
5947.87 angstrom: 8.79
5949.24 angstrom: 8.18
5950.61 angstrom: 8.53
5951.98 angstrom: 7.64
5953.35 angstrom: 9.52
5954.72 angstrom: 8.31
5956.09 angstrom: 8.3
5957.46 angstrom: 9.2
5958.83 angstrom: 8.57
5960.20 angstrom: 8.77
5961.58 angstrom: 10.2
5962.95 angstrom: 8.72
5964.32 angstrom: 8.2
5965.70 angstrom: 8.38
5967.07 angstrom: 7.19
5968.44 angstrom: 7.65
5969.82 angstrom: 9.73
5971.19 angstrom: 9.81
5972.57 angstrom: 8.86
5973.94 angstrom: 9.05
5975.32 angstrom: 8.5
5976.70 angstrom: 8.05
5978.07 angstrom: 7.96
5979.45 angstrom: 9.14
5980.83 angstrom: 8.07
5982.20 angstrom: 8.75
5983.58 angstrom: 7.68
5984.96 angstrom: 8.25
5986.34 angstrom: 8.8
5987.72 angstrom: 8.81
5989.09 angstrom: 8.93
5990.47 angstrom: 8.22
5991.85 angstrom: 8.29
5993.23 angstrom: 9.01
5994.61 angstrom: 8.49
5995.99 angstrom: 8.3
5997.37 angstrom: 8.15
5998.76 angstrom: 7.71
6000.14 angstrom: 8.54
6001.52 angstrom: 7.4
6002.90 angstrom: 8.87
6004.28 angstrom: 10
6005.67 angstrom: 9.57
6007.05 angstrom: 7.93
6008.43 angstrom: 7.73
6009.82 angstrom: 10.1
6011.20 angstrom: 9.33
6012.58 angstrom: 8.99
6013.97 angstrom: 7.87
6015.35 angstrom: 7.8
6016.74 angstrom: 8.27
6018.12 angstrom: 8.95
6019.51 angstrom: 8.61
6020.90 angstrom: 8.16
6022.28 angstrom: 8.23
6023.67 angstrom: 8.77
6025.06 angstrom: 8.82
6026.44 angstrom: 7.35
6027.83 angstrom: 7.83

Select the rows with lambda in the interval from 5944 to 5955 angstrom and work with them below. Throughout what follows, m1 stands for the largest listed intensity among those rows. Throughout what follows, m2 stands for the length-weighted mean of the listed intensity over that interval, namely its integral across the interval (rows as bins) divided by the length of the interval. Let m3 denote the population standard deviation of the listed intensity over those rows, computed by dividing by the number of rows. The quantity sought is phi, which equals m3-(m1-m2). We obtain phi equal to -0.30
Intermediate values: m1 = 9.81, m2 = 8.81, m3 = 0.69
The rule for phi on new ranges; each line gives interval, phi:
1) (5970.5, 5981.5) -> -0.52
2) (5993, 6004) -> -0.15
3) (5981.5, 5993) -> -0.04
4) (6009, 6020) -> -0.65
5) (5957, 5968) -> -0.78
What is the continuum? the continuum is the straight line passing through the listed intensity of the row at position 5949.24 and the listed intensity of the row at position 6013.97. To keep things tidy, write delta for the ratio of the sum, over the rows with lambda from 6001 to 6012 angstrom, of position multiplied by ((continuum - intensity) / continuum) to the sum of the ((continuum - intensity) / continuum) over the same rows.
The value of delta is 6007.4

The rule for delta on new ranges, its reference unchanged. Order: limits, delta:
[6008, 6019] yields 6012.6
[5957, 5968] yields 5959.4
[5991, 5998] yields 5994.1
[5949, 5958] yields 5955.2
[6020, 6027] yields 6023.1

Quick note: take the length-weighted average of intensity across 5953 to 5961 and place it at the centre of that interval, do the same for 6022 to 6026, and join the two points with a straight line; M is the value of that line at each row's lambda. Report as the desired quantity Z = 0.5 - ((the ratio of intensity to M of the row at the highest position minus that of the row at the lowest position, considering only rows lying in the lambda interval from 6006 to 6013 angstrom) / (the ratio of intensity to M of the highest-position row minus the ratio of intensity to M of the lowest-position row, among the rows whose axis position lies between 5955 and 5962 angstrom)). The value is -0.1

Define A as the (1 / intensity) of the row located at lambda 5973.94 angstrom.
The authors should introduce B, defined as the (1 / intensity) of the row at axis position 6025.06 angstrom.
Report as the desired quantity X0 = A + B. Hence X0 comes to 0.224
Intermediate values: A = 0.110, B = 0.113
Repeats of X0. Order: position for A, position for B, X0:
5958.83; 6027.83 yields 0.244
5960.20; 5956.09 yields 0.235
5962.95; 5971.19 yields 0.217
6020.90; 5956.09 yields 0.243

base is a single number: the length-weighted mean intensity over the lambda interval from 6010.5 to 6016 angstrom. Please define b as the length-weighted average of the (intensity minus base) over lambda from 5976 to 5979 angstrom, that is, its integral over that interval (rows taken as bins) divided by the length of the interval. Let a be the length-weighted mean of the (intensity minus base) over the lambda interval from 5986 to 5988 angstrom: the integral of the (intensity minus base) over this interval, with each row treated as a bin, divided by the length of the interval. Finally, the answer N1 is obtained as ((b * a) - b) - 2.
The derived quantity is -1.7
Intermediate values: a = 0.3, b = -0.4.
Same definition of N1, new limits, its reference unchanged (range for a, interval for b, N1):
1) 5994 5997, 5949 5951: -1.8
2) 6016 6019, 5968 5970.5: -2.2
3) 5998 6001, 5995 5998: -1.6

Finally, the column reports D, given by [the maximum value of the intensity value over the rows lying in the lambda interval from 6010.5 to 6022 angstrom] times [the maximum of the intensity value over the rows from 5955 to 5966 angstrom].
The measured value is 95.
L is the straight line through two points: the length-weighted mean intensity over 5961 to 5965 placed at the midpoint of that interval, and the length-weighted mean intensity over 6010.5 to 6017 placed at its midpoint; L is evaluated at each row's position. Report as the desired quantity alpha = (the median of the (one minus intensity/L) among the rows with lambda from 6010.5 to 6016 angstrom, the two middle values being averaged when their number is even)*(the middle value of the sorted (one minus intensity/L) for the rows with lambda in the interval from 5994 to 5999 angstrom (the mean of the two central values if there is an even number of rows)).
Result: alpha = 0.0003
